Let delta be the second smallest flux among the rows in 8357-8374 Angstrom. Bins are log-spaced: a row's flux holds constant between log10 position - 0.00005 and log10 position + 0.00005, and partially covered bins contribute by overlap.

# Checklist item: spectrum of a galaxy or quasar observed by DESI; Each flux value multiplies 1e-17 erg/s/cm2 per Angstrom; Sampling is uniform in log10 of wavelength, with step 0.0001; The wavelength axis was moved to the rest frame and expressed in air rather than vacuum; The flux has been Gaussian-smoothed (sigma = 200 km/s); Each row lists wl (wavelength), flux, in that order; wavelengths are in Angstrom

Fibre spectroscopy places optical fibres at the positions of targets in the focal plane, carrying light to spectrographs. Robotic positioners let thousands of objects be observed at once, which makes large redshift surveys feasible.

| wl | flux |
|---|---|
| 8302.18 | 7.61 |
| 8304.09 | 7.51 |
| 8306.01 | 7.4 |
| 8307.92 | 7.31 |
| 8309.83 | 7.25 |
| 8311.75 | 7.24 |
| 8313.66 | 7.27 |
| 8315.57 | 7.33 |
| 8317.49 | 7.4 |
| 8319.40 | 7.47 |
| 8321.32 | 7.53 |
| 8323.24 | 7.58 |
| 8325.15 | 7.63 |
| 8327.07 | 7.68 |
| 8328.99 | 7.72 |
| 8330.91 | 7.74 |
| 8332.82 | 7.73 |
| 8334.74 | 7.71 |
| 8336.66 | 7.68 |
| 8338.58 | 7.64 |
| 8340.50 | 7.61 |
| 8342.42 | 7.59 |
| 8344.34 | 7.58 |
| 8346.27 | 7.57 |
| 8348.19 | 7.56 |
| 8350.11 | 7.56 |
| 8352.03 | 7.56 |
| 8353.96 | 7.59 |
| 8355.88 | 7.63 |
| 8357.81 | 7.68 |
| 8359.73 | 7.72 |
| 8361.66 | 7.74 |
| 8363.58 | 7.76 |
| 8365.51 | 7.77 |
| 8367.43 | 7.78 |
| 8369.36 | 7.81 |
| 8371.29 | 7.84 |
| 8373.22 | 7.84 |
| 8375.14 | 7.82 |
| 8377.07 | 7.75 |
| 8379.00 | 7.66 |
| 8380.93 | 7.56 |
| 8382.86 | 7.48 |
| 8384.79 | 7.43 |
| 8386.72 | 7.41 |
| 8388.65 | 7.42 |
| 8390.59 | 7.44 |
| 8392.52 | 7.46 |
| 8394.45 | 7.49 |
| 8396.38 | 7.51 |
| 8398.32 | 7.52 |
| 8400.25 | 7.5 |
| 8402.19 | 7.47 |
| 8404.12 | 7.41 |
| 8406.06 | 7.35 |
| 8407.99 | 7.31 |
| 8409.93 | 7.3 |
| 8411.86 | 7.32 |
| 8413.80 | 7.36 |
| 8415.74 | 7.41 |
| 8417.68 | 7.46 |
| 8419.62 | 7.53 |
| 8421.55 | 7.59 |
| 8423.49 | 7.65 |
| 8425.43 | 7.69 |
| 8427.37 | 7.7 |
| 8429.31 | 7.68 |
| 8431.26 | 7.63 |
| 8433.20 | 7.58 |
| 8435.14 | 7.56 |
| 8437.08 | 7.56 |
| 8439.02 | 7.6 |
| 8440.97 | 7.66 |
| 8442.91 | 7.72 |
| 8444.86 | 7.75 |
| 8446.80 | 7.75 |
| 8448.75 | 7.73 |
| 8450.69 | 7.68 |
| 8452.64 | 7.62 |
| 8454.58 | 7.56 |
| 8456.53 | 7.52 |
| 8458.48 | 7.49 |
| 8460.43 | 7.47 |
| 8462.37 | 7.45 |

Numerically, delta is 7.72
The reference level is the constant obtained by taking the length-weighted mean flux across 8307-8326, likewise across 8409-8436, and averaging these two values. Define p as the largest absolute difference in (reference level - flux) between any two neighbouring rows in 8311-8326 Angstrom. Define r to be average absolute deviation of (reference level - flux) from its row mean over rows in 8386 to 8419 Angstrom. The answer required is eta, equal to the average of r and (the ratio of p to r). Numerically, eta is 0.64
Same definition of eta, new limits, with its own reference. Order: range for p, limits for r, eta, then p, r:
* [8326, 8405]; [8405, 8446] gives 0.46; 0.10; 0.124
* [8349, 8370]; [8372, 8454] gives 0.27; 0.05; 0.121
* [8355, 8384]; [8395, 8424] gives 0.61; 0.10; 0.088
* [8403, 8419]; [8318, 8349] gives 0.49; 0.06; 0.065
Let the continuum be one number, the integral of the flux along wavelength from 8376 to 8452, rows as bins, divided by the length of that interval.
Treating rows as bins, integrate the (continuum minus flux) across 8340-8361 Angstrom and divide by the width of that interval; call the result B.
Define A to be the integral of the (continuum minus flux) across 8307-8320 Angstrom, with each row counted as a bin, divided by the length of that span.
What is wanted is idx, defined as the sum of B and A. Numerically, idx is 0.16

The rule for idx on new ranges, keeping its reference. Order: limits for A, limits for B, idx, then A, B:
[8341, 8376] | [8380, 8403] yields -0.08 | -0.15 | 0.07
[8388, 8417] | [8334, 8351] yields 0.05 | 0.12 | -0.07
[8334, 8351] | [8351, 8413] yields -0.10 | -0.07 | -0.03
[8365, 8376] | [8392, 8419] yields -0.15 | -0.27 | 0.12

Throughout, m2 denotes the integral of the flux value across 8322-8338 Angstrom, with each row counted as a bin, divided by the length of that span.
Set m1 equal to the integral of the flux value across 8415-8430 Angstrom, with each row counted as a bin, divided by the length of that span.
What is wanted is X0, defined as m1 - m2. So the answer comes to -0.1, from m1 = 7.59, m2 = 7.68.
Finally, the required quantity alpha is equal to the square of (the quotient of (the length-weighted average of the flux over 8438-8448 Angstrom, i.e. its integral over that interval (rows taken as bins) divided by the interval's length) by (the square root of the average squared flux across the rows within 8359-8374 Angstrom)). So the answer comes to 0.98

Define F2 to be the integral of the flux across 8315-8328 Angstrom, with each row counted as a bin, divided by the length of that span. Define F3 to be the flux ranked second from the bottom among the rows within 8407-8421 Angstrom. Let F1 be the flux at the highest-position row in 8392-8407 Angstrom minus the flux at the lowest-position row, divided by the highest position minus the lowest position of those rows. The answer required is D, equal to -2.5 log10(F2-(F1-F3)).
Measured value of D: -2.93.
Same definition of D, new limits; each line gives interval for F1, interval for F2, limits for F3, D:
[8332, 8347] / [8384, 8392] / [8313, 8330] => -2.92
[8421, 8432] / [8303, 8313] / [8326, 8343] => -2.94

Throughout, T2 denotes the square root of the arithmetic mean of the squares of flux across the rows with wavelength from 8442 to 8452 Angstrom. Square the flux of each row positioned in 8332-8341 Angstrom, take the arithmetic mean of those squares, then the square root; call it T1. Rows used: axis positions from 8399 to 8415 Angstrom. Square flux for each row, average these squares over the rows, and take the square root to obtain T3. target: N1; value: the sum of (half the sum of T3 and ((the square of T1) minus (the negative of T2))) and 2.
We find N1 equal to 39.0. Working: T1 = 7.67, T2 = 7.73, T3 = 7.38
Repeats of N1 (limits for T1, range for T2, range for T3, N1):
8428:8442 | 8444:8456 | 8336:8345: 38.6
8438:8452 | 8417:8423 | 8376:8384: 39.2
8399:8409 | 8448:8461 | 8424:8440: 37.0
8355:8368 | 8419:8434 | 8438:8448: 39.5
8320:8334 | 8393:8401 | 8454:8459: 38.8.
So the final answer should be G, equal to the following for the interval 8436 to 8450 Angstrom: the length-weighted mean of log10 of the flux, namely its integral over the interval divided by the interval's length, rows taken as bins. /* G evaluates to 0.886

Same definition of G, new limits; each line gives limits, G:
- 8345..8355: 0.879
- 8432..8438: 0.880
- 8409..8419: 0.868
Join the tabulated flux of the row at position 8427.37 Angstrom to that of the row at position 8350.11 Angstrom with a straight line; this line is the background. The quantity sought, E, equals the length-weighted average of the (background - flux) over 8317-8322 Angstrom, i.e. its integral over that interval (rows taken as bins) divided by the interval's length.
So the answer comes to 0.04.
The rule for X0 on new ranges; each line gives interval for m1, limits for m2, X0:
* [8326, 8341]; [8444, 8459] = 0.0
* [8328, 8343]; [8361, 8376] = -0.1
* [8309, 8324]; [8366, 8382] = -0.4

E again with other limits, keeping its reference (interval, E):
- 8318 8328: -0.06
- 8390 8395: 0.17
